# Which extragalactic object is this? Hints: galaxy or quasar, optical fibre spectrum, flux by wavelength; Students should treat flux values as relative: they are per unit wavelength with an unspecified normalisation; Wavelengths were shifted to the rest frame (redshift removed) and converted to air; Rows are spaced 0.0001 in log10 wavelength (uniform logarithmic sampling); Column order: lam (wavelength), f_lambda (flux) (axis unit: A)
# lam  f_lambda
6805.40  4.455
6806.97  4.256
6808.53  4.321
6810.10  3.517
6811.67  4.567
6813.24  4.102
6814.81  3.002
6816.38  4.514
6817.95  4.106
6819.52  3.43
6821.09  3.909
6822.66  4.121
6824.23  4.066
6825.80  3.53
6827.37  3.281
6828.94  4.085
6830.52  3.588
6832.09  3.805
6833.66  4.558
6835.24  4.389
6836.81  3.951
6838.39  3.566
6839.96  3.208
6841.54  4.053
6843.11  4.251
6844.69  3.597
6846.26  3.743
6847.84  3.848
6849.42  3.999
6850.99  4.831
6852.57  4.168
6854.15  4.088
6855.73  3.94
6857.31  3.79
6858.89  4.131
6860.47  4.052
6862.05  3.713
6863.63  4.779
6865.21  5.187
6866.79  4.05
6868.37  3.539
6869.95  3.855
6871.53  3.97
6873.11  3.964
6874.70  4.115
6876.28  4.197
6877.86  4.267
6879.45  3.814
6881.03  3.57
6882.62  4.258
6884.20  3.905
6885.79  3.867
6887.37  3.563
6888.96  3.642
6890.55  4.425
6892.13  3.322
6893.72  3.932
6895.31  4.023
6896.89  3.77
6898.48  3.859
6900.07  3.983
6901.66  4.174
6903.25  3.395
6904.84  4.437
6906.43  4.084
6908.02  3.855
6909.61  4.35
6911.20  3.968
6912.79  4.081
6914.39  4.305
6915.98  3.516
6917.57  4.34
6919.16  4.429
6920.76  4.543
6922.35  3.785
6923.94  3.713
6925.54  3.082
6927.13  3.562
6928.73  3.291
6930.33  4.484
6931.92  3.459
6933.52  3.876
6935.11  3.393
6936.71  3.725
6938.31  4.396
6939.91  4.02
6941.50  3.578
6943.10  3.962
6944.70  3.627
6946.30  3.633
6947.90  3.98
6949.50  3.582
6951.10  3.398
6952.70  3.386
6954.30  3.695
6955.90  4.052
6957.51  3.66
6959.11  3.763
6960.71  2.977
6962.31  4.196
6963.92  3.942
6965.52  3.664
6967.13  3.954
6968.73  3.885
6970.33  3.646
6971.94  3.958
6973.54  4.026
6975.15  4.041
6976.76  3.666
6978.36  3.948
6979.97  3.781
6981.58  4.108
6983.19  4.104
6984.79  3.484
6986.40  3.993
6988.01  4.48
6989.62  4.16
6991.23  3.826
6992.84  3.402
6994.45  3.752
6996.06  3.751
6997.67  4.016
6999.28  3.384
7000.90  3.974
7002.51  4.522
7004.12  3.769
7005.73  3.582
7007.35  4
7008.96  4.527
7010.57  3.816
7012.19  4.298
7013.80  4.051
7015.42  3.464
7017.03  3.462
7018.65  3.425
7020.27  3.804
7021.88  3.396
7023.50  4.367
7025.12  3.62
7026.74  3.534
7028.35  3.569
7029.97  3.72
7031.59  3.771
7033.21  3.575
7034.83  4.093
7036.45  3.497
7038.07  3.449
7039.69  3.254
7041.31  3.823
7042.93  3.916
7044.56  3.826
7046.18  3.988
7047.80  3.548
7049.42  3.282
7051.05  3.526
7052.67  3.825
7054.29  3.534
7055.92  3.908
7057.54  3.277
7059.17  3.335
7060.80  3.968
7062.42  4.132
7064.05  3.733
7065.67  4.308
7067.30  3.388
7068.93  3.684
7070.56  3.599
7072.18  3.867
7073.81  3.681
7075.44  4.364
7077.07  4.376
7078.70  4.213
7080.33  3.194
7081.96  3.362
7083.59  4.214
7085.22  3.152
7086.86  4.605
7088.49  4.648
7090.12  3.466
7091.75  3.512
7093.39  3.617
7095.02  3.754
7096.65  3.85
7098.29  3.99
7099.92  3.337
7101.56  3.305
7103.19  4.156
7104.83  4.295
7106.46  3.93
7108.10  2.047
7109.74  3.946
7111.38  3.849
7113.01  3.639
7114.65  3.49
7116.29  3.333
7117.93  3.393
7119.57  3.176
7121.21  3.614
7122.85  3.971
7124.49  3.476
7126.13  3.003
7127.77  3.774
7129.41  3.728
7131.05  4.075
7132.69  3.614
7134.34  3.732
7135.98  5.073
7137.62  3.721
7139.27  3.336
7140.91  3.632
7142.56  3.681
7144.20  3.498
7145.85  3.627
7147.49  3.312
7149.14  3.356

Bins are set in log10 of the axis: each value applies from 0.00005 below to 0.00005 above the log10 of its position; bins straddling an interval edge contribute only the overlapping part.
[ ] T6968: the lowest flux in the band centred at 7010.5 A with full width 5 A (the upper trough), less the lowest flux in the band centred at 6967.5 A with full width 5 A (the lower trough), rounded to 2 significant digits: 0.15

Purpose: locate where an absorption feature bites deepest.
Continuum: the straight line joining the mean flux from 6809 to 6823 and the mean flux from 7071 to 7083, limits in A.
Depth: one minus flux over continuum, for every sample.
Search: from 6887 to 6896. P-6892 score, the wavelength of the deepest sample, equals 6892.13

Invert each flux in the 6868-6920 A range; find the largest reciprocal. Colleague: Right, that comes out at 0.301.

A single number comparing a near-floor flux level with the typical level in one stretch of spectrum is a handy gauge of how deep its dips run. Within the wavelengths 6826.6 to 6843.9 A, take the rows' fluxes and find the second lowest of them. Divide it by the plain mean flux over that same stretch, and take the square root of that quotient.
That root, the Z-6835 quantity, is 0.92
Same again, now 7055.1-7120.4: 0.92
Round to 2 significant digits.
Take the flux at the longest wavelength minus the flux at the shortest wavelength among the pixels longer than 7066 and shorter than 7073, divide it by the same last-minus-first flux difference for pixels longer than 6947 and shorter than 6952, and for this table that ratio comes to -0.82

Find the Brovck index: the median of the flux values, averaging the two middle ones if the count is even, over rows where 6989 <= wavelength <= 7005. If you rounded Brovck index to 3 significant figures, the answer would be 3.80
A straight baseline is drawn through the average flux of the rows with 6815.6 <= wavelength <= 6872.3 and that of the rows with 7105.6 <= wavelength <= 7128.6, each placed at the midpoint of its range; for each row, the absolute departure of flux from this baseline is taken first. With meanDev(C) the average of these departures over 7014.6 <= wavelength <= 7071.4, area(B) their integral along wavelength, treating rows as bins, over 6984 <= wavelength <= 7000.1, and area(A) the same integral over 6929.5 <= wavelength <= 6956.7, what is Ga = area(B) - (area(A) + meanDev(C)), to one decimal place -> -3.1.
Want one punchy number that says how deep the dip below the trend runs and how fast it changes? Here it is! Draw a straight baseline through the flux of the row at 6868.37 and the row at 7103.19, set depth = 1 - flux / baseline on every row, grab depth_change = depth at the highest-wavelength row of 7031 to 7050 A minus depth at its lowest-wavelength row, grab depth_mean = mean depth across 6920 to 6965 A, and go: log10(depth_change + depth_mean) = -0.88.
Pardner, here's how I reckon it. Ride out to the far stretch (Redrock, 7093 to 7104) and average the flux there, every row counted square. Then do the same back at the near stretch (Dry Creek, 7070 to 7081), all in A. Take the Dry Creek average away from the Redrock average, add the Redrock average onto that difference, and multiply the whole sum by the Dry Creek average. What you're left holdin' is 13.8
